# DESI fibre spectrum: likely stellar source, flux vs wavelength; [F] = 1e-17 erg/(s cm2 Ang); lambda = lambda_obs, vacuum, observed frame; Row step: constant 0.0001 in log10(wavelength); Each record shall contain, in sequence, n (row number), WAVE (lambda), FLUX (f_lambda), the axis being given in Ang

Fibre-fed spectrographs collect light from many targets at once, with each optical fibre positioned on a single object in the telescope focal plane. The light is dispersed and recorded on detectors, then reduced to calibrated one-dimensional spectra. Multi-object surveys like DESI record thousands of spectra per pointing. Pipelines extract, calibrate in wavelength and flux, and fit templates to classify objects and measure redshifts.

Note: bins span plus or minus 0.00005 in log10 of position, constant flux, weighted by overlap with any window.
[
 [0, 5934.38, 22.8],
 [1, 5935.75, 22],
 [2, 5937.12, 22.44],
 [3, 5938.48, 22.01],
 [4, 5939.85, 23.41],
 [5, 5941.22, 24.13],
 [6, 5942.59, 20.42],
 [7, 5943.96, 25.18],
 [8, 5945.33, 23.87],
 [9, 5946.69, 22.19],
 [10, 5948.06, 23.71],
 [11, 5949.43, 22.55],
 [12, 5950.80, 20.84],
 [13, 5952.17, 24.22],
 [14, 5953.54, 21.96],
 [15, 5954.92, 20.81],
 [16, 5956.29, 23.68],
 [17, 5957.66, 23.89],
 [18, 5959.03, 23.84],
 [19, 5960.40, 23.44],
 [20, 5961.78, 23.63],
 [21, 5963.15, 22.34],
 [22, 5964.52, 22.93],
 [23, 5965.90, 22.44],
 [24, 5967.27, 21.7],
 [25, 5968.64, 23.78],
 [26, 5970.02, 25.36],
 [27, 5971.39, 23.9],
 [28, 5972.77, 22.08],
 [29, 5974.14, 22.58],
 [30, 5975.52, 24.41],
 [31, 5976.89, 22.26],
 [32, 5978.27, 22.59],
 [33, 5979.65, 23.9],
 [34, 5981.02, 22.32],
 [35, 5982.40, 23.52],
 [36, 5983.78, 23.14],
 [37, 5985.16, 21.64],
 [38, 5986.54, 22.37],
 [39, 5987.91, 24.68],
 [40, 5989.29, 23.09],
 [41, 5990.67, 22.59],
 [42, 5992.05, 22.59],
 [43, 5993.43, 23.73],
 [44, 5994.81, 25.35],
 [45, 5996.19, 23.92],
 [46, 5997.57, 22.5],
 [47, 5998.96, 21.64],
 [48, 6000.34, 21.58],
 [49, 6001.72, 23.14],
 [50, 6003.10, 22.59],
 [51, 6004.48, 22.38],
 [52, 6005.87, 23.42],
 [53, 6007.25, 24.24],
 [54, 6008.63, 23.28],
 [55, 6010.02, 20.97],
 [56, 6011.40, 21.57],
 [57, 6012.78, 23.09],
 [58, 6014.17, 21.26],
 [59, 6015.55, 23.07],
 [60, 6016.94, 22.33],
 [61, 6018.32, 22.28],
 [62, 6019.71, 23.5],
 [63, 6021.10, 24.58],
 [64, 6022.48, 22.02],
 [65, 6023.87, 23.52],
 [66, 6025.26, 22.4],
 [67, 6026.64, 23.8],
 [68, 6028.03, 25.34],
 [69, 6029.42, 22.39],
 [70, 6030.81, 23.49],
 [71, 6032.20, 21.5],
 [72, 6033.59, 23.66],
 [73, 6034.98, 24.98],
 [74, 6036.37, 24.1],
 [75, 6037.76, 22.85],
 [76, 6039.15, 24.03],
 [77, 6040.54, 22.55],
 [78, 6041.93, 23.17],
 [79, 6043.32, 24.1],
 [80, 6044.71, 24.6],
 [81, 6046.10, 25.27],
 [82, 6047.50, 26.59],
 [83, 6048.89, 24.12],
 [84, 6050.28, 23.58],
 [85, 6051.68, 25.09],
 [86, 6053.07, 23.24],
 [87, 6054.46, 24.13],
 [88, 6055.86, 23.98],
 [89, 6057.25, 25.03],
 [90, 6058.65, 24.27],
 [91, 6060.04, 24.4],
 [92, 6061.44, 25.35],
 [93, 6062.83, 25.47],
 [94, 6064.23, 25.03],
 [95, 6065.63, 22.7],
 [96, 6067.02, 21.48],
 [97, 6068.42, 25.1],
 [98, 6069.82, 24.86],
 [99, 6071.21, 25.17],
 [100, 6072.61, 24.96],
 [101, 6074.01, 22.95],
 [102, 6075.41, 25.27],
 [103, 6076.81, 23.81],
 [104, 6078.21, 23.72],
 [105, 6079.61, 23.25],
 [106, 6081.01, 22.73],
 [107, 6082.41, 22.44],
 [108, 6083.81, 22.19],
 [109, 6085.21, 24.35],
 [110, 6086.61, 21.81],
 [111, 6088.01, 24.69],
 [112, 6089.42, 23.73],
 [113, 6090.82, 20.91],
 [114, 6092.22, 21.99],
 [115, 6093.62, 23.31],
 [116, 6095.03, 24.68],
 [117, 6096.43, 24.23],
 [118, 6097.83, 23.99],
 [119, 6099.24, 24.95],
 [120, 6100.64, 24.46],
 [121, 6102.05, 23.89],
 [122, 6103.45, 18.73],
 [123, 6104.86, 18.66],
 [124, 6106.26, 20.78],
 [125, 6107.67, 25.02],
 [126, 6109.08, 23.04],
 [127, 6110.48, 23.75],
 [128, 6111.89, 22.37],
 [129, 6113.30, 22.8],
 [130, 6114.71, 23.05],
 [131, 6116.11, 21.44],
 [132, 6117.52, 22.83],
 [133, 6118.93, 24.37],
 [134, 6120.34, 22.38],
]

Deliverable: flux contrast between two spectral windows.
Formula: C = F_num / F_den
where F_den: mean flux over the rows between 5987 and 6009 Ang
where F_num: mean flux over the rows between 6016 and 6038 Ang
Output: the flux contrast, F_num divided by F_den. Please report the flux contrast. 1.01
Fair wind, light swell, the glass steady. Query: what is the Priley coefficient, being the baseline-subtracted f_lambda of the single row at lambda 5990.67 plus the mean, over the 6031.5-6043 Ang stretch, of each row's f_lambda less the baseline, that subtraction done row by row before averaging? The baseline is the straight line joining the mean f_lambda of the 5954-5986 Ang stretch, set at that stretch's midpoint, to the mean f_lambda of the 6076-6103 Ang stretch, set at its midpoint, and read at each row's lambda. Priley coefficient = -0.4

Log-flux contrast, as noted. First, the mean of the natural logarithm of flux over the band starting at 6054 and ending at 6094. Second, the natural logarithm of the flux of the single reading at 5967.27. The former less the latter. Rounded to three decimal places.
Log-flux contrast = 0.089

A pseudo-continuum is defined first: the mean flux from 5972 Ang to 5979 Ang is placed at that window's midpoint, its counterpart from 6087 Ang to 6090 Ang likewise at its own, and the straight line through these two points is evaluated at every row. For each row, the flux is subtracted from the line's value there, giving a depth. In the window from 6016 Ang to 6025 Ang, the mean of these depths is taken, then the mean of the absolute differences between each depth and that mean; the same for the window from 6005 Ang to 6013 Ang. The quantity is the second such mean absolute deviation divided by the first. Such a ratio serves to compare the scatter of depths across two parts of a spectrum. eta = 1.2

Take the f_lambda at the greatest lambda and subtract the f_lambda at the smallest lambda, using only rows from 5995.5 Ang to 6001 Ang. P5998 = -2.3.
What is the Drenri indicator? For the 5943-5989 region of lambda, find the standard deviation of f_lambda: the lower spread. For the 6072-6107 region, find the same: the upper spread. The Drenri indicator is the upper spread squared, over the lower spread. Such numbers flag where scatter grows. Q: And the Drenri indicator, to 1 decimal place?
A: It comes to 2.8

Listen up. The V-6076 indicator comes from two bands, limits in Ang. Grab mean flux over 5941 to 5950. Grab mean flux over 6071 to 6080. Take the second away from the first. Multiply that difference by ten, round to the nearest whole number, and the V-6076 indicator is -10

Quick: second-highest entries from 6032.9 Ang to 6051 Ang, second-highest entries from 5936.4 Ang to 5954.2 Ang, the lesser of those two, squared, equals 587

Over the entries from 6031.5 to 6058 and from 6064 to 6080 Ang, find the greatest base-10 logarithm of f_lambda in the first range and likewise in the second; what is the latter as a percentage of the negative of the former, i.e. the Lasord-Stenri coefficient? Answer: -98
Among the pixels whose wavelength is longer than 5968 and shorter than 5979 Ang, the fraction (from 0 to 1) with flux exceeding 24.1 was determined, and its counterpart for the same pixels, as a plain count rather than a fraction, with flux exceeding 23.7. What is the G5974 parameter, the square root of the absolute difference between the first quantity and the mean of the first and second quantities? 1.4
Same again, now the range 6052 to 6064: 1.8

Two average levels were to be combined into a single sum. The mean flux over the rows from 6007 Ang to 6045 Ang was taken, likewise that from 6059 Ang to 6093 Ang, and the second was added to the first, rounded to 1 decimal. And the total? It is 46.8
